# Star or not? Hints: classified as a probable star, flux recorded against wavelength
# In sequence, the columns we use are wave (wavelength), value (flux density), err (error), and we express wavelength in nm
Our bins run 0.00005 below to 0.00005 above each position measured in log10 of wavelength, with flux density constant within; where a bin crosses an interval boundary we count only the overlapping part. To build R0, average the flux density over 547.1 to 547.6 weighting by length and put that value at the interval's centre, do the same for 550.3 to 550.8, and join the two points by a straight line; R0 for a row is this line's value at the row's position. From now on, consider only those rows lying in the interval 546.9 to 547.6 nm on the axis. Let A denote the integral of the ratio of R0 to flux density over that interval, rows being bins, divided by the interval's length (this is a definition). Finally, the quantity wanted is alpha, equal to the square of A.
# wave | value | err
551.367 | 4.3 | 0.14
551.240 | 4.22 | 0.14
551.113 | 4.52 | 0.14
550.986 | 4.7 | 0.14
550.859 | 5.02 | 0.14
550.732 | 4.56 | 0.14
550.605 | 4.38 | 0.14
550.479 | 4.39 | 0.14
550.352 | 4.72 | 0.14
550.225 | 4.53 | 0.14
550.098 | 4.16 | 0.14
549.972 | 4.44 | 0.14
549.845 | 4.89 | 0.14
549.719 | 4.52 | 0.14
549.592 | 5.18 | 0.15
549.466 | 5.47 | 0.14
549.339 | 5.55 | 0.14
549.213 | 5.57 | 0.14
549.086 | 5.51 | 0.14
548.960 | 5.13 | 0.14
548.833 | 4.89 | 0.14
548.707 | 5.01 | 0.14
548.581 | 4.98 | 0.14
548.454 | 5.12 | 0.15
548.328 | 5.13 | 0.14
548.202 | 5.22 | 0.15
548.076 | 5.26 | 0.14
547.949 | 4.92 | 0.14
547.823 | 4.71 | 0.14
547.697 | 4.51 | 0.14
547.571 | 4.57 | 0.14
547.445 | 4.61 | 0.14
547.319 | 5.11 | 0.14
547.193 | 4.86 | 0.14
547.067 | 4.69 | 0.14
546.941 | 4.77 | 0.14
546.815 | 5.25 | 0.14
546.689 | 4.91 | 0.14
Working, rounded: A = 1.01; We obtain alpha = 1.01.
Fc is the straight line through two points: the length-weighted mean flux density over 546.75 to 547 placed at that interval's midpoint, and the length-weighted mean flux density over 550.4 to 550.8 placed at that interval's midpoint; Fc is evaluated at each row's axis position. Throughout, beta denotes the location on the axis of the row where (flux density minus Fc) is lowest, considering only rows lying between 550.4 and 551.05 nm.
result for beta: 550.479 nm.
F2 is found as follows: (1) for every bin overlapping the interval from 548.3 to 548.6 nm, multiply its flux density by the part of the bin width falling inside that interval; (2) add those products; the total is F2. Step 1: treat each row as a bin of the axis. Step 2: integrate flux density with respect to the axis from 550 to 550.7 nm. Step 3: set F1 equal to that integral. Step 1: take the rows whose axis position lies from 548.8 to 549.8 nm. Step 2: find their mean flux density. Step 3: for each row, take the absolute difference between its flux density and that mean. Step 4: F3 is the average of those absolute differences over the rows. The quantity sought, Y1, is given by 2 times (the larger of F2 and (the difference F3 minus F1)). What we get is 3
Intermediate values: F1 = 3.1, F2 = 1.5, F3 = 0.30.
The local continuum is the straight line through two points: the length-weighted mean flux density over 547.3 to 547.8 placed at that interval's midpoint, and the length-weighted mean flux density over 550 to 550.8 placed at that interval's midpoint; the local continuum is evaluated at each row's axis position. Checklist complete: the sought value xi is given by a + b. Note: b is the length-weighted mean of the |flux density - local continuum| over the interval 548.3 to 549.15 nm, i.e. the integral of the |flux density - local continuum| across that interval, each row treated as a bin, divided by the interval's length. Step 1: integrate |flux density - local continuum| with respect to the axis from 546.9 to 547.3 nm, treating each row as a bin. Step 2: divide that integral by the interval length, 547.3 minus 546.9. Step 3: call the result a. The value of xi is 0.65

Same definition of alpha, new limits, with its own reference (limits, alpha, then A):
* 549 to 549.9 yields 0.78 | 0.88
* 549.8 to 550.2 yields 1.04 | 1.02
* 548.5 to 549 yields 0.87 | 0.93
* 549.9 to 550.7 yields 1.04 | 1.02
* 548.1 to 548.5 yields 0.83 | 0.91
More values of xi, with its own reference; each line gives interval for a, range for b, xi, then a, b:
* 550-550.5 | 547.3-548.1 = 0.39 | 0.18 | 0.22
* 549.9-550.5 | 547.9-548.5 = 0.67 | 0.16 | 0.51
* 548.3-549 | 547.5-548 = 0.59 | 0.45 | 0.14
